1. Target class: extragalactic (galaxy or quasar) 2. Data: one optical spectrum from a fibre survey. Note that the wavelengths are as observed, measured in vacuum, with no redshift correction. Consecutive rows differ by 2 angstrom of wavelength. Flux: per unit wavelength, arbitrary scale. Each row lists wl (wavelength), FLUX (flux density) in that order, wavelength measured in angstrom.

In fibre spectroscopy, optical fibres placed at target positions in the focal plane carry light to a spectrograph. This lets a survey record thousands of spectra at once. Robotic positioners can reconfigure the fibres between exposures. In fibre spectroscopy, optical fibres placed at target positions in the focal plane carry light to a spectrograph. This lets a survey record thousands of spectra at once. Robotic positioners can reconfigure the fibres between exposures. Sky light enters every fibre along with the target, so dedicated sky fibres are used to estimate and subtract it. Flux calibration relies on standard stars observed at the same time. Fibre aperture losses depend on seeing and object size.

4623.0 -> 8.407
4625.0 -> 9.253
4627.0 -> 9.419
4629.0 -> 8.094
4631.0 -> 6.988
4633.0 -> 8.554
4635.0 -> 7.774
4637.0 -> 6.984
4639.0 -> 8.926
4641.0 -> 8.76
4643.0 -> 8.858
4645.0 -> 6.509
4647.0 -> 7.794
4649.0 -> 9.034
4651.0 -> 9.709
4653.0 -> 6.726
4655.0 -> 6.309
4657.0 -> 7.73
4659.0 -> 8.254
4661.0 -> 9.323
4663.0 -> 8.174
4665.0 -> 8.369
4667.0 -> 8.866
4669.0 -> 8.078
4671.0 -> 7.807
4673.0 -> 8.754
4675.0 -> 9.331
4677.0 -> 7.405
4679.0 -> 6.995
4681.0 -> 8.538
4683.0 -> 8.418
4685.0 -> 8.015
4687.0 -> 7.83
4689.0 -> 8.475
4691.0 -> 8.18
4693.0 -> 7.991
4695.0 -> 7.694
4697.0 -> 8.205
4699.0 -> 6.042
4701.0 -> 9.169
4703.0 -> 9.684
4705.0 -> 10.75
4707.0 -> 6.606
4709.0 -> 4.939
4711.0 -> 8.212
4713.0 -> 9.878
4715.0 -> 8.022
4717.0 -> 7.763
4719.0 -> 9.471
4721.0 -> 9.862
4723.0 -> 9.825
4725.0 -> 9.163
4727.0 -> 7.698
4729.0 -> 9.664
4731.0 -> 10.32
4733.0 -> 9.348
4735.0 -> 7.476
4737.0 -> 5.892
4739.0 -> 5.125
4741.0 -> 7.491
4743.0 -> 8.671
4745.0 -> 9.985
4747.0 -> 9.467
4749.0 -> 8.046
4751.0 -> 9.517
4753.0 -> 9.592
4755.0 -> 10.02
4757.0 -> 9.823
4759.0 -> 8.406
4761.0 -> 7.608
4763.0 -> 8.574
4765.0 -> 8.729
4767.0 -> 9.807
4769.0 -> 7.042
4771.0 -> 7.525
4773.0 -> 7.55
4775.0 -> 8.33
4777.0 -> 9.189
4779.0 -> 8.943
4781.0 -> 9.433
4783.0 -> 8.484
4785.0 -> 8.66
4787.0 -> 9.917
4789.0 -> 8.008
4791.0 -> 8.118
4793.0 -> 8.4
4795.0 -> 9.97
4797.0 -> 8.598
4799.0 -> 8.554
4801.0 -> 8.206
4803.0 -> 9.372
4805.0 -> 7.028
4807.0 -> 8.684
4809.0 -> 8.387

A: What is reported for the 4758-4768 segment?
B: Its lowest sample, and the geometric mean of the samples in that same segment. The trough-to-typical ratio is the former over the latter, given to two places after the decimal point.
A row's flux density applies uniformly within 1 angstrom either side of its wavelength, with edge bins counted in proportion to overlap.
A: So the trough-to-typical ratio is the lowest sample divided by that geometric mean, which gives 0.89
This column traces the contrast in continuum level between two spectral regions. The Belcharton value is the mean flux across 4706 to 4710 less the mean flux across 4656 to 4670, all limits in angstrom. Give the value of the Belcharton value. -2.6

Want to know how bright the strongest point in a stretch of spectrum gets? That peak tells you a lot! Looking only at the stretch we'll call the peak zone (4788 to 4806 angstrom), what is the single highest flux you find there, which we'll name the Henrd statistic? 9.97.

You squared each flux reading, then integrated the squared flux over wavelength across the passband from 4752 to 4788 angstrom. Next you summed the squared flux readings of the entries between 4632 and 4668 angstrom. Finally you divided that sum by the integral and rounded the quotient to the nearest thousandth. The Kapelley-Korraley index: 0.434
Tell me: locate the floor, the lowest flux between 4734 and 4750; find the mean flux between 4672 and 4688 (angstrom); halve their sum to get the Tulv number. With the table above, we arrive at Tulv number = 6.64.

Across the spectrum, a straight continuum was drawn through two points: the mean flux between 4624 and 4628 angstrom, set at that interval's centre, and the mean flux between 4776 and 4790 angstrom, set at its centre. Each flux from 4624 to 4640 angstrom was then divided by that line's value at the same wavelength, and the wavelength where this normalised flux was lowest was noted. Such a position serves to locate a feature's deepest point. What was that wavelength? 4631.0 angstrom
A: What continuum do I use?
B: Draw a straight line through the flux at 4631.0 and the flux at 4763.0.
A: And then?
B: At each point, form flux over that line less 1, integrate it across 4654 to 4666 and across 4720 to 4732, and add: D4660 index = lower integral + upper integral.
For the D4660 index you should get 3.0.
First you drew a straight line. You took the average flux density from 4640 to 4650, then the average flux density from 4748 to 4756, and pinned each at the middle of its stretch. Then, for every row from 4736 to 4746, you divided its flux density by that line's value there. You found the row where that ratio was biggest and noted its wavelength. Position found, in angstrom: 4745.0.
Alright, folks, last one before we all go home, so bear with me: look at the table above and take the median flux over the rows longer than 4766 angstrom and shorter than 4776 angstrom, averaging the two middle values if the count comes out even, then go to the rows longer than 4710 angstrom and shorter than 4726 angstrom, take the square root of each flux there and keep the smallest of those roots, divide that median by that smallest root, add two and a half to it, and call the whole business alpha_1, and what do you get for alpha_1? 5.2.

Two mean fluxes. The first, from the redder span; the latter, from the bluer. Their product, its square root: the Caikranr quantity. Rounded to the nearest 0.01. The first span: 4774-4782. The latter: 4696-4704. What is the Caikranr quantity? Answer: 8.62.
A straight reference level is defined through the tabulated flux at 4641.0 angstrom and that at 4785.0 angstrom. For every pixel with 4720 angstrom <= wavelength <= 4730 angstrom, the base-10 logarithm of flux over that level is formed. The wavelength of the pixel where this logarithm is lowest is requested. 4727.0 angstrom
